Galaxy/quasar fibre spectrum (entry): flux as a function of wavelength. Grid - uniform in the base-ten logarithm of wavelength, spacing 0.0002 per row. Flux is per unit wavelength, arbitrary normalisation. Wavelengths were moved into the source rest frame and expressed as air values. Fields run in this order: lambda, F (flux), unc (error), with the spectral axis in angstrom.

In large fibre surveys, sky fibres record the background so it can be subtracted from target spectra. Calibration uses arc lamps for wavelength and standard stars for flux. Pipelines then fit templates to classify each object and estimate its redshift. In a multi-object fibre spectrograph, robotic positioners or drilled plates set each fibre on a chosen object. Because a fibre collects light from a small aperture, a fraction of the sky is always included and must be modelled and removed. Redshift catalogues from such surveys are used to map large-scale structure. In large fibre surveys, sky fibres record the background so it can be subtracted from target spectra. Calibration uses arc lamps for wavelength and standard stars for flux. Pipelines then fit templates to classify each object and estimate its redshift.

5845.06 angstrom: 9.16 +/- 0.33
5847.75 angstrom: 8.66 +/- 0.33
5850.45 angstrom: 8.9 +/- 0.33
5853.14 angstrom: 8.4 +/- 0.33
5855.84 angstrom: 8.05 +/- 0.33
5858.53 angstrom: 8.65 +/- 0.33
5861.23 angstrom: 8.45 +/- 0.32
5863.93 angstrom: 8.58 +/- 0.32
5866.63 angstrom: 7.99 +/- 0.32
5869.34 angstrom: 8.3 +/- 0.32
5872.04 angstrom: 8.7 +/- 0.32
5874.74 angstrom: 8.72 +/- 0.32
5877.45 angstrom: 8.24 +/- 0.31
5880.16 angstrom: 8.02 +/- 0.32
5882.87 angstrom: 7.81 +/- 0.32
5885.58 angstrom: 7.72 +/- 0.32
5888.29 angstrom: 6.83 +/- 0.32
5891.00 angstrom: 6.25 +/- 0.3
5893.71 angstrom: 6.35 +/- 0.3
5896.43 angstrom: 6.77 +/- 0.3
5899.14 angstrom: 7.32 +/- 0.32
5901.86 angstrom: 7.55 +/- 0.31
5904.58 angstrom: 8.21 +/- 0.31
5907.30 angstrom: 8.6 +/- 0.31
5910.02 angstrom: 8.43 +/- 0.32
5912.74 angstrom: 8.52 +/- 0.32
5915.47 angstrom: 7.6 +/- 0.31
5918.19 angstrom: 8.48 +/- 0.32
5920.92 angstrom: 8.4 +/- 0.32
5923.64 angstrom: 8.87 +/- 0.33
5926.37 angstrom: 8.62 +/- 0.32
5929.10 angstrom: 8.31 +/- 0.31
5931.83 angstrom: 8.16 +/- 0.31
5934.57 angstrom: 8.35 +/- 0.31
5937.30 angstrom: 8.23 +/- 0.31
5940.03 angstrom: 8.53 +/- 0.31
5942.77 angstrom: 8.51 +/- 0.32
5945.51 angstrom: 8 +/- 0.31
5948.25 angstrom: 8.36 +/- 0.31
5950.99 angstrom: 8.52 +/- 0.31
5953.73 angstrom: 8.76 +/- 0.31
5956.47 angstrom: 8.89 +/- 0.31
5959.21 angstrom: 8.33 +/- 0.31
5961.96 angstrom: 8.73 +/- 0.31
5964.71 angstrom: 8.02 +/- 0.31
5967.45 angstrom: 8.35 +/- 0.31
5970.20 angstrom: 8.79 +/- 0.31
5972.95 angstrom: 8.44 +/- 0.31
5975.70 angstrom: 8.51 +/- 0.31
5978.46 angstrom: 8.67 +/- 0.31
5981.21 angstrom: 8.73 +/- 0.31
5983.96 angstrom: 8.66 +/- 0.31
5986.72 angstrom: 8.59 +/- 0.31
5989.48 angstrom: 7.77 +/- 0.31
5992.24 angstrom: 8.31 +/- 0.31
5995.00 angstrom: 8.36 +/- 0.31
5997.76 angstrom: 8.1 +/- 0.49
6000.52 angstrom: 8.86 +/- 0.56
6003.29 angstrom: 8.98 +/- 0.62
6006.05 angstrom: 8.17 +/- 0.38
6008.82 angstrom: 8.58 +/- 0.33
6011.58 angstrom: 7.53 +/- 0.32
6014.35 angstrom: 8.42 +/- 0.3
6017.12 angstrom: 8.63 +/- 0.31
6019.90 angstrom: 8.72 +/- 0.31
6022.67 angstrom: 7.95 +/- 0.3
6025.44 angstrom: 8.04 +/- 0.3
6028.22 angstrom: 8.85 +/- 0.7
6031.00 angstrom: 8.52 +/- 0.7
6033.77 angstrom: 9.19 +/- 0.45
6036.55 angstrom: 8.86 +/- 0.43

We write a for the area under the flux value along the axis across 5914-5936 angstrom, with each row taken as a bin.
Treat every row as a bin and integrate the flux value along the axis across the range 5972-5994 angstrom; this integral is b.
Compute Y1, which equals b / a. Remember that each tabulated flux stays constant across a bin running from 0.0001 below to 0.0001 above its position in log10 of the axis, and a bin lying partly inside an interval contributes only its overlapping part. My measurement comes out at 1.01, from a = 184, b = 186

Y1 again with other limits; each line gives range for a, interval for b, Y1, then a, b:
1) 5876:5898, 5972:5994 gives 1.17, 160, 186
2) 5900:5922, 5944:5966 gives 1.03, 180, 186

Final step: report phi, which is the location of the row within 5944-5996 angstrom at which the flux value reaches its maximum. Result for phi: 5956.47 angstrom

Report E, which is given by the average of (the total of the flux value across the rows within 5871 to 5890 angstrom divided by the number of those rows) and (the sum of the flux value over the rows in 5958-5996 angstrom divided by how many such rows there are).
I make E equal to 8.23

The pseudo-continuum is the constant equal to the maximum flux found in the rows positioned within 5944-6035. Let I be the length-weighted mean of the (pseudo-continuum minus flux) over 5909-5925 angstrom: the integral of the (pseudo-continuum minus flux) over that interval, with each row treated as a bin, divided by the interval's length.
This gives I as 0.81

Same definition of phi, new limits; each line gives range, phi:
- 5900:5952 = 5923.64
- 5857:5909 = 5874.74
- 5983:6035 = 6033.77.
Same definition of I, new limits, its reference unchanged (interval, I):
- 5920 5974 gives 0.73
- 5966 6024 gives 0.76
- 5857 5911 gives 1.32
